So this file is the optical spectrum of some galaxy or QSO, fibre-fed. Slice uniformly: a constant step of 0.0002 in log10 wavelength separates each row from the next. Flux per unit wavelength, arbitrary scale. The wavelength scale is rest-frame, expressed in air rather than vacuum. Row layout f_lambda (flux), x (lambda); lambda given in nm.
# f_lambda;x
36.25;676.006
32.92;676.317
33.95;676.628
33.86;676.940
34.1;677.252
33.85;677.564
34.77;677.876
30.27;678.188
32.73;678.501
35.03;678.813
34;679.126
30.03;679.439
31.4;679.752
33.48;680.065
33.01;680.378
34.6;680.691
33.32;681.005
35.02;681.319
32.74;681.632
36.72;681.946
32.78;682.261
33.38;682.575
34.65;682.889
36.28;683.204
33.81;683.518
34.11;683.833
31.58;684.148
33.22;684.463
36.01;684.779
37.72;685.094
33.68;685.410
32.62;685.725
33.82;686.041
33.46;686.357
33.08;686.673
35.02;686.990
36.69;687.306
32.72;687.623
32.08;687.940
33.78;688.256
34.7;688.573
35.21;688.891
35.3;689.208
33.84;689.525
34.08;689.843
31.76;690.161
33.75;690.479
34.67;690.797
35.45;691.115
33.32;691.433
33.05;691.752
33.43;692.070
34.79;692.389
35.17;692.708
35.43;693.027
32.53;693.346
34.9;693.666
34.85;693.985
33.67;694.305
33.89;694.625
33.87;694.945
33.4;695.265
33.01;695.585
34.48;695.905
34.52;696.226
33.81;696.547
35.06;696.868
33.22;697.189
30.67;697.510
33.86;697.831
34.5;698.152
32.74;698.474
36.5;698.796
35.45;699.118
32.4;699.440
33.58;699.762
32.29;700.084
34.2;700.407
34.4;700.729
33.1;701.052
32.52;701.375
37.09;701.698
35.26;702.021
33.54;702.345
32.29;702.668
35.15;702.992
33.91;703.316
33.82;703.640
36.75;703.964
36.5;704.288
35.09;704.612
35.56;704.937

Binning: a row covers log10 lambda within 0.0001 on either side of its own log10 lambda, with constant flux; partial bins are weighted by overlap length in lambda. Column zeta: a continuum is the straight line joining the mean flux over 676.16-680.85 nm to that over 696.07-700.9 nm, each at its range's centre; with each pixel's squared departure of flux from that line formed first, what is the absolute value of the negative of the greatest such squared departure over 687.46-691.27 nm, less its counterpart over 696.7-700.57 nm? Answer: 13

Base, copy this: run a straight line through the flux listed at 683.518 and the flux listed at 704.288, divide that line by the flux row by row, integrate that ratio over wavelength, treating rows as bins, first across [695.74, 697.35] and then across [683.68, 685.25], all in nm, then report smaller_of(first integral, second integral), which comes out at 1.55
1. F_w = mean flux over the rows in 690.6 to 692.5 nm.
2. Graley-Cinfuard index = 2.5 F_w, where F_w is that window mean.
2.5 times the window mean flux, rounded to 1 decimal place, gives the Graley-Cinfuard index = 85.3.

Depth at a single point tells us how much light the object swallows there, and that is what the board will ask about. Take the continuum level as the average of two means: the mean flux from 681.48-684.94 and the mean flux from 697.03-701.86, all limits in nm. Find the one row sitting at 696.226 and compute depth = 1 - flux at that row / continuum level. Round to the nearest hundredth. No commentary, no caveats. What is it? -0.02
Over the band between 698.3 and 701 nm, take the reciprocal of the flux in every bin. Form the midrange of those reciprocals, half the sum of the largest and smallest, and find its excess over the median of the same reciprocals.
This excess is -0.0003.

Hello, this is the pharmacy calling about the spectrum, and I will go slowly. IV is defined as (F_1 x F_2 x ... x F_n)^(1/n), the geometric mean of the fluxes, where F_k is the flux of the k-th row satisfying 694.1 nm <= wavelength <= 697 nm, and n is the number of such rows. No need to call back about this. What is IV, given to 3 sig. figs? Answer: 34.0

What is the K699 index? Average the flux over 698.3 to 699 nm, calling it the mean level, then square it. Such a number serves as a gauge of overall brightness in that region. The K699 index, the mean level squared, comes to 1199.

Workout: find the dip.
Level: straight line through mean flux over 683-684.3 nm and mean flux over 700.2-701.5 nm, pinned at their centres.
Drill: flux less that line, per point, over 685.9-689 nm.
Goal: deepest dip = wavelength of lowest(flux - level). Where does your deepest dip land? 687.940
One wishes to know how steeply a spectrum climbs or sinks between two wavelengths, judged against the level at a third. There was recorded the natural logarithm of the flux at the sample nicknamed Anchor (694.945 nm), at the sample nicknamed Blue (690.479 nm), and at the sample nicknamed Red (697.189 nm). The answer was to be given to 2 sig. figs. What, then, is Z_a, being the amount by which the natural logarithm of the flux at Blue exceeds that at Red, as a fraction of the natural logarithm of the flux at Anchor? 0.0045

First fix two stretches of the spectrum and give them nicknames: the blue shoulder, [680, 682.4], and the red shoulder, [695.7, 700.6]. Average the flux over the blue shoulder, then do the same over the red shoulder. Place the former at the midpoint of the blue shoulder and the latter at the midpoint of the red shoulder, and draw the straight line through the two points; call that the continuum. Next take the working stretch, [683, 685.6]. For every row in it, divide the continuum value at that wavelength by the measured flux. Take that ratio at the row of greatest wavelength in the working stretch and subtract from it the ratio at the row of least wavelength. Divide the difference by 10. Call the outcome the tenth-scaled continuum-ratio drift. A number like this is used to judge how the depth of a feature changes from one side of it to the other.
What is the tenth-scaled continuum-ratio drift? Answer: 0.0072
